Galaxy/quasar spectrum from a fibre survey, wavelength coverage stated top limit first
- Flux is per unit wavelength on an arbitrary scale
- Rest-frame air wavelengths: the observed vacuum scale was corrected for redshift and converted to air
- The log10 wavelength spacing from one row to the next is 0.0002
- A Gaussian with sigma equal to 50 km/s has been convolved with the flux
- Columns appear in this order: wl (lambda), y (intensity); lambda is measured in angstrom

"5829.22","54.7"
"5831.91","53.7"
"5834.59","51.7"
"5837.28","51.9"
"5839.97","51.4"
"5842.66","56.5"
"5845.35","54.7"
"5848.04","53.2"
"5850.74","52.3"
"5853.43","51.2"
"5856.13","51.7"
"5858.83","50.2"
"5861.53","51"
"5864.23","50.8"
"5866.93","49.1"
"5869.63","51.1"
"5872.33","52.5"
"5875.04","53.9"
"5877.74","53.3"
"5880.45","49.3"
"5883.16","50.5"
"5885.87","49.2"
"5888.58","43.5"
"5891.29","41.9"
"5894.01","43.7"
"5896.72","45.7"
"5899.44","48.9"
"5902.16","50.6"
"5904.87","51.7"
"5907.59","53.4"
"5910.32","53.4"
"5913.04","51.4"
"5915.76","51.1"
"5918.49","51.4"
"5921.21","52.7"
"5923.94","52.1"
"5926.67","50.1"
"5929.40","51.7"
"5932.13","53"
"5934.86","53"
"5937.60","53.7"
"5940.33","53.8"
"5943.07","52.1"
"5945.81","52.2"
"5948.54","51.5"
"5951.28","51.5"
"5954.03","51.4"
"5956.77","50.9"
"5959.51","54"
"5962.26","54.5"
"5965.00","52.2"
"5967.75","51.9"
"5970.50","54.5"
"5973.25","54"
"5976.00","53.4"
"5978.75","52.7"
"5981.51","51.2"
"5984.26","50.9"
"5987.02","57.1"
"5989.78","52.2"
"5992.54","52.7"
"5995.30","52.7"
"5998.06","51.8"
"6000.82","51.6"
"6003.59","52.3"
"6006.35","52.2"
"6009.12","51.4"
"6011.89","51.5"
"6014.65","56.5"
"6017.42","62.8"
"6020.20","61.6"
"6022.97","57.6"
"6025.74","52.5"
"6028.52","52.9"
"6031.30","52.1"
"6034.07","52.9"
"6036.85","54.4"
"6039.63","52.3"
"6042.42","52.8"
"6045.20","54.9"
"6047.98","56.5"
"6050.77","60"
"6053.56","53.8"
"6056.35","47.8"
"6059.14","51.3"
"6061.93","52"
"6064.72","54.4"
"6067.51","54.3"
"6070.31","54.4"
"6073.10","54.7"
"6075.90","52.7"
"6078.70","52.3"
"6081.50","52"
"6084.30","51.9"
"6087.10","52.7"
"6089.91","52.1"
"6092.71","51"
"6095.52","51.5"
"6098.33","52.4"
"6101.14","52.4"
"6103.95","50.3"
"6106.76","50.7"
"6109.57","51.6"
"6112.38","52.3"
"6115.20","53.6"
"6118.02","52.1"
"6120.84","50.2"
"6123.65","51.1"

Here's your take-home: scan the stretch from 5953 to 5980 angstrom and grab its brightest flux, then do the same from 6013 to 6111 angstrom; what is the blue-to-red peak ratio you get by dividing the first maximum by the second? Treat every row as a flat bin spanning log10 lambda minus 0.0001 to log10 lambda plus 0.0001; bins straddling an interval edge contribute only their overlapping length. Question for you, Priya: 0.87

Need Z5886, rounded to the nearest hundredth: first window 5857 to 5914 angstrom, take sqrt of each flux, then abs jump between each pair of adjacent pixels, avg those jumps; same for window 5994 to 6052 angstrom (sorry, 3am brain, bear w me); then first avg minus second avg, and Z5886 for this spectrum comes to 0.00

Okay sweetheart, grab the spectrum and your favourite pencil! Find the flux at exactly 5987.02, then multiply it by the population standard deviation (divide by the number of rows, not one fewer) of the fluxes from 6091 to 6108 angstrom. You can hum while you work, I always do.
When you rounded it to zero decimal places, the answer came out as 46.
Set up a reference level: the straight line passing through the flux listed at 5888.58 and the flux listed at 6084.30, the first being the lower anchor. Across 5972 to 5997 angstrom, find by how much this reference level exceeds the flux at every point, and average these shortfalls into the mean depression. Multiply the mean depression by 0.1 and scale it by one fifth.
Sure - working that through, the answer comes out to -0.11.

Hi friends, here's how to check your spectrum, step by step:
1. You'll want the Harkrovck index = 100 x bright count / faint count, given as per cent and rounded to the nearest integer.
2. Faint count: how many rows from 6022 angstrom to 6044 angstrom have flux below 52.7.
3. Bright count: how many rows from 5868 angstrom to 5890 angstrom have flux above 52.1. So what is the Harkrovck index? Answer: 100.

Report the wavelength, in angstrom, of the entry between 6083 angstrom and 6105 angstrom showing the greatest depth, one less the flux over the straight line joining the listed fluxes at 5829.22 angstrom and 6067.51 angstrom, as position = 6103.95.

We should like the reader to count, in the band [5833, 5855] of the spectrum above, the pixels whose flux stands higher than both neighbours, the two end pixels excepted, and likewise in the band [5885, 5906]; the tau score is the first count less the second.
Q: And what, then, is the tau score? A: 2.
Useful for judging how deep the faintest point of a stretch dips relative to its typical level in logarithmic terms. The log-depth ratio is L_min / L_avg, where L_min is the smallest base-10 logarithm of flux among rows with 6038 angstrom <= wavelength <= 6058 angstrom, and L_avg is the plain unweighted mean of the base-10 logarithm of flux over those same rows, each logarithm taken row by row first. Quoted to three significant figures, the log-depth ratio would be 0.970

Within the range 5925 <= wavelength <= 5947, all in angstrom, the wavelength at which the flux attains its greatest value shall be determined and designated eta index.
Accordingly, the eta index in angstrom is 5940.33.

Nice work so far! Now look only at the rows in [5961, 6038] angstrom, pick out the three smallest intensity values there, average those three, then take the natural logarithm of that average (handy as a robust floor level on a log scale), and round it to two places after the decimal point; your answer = 3.94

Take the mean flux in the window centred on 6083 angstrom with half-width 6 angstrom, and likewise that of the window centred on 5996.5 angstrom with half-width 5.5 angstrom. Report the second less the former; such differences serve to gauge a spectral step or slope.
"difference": 0.0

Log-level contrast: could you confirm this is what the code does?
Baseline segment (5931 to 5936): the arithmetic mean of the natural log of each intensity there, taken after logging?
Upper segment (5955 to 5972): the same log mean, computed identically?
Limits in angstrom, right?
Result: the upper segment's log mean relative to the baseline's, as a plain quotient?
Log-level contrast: 1.00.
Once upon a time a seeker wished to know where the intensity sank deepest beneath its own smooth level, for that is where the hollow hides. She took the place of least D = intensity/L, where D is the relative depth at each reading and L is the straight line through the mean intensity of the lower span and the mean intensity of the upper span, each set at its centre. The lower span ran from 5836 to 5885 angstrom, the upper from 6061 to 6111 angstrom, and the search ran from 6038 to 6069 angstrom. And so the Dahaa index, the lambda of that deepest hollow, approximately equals 6056.35 angstrom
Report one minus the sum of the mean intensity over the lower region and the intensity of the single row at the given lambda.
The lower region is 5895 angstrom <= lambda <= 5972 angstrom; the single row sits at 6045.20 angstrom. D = -106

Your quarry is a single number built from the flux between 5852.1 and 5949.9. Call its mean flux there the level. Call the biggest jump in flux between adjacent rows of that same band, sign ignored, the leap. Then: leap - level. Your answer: -45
